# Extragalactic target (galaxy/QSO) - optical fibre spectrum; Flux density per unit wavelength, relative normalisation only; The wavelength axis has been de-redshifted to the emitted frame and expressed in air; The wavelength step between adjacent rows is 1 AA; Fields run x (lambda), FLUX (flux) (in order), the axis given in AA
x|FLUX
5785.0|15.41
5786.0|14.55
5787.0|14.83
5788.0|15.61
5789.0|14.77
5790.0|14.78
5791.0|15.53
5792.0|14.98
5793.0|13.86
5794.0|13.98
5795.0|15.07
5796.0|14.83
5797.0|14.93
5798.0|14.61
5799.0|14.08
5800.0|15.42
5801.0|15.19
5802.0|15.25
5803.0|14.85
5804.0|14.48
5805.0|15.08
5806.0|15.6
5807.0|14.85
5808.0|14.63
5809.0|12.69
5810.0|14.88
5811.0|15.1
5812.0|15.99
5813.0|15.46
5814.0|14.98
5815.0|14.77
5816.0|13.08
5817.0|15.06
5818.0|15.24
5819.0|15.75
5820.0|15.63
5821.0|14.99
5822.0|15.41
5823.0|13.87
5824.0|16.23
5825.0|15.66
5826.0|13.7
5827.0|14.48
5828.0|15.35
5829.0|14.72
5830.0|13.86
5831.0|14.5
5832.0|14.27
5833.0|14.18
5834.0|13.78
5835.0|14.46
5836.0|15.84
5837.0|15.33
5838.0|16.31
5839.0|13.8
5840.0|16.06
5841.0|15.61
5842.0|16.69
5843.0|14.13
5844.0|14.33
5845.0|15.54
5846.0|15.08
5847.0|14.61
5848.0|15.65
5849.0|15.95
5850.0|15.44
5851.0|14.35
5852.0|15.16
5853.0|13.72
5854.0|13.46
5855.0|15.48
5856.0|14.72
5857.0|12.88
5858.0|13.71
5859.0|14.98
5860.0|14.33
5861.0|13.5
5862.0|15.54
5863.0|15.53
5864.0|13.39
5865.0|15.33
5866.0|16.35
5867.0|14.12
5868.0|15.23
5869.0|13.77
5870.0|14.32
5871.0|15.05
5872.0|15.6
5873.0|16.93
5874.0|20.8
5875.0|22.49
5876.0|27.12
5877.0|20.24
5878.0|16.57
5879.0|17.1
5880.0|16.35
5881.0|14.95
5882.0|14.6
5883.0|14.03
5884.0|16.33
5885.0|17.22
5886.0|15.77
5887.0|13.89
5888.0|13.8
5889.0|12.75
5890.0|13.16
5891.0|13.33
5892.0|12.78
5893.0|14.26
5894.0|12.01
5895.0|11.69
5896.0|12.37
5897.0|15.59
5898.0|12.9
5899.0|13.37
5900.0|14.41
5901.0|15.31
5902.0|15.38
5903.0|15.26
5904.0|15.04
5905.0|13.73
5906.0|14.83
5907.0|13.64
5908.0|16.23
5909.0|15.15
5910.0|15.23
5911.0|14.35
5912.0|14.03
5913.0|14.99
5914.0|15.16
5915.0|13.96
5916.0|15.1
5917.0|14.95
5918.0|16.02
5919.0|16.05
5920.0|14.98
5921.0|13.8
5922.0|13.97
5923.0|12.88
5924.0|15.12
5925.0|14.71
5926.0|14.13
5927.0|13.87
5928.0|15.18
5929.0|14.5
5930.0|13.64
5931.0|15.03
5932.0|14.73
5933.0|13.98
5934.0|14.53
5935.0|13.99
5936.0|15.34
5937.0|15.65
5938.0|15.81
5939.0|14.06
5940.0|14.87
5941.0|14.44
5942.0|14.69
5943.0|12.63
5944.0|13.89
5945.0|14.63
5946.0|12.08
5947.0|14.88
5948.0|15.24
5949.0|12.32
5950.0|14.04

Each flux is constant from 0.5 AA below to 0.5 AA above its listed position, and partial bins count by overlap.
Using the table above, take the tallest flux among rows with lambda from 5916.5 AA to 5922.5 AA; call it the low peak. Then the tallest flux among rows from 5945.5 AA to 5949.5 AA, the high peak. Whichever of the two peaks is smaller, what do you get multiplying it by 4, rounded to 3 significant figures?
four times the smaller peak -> 61.0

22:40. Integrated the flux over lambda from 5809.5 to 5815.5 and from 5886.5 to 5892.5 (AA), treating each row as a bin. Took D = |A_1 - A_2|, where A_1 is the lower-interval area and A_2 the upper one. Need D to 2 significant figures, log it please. 11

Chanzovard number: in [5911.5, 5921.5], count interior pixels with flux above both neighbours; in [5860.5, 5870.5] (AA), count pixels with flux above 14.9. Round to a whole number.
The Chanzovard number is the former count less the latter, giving -2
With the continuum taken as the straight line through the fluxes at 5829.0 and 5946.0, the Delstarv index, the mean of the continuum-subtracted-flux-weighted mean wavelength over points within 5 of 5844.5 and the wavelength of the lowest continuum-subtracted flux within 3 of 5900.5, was 5871.2 AA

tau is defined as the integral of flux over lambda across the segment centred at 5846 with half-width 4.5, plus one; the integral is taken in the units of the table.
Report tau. 138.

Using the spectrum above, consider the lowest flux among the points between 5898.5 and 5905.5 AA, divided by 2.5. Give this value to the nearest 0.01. 5.35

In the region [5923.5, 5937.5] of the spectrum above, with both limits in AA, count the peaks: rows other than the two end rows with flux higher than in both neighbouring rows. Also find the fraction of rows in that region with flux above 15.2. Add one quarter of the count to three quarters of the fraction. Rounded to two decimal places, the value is 0.86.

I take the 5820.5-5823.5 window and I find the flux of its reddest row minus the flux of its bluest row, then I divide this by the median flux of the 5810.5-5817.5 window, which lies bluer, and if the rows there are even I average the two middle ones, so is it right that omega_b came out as -0.07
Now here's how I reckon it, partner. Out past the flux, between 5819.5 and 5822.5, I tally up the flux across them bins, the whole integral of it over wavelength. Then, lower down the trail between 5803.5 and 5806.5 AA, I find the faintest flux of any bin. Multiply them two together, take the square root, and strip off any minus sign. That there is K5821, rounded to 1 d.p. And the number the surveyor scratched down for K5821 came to 25.8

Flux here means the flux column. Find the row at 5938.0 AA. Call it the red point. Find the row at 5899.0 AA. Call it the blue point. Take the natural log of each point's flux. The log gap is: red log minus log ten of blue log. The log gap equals 2.347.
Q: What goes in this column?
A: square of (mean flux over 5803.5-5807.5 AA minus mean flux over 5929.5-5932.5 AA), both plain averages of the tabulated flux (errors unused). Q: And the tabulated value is 0.3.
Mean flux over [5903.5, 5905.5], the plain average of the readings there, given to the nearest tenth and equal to 14.4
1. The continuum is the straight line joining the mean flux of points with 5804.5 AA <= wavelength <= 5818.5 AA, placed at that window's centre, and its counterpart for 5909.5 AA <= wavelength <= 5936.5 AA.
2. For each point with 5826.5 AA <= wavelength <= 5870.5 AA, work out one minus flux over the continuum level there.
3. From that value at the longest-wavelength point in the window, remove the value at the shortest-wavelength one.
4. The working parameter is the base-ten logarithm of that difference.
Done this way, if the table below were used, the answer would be -2.27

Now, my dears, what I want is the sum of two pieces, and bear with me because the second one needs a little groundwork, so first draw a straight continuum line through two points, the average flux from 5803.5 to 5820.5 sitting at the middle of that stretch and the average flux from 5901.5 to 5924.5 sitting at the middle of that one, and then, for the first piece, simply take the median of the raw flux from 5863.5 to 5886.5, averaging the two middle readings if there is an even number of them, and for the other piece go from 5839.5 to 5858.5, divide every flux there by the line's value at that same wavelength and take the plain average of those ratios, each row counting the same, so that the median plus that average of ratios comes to 16.8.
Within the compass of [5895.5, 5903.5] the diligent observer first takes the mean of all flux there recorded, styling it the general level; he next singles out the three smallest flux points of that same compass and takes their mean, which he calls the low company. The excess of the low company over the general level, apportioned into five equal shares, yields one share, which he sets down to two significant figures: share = -0.29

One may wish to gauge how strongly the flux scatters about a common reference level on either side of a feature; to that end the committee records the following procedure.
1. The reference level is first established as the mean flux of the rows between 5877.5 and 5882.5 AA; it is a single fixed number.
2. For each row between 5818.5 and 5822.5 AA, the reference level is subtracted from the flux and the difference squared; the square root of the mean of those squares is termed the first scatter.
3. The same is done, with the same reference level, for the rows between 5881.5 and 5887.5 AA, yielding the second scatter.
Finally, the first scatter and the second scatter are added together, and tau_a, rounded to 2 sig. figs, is 1.9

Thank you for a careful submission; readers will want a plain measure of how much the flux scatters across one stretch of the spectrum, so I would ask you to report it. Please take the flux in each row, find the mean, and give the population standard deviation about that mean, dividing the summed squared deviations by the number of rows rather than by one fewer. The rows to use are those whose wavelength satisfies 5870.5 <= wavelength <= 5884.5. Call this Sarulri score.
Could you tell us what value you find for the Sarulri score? 3.54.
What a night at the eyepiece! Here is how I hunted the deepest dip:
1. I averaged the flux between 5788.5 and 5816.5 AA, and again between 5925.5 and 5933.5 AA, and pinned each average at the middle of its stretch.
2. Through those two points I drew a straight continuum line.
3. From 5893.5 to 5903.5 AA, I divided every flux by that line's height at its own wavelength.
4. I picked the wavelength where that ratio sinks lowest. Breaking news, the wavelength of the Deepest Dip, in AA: 5895.0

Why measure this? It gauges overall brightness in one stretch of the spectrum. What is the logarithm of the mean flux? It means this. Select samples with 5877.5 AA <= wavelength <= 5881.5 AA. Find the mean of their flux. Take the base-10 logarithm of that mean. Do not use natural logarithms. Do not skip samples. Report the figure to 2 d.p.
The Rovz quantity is 1.21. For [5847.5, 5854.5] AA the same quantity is 1.17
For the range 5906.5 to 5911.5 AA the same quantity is 1.17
